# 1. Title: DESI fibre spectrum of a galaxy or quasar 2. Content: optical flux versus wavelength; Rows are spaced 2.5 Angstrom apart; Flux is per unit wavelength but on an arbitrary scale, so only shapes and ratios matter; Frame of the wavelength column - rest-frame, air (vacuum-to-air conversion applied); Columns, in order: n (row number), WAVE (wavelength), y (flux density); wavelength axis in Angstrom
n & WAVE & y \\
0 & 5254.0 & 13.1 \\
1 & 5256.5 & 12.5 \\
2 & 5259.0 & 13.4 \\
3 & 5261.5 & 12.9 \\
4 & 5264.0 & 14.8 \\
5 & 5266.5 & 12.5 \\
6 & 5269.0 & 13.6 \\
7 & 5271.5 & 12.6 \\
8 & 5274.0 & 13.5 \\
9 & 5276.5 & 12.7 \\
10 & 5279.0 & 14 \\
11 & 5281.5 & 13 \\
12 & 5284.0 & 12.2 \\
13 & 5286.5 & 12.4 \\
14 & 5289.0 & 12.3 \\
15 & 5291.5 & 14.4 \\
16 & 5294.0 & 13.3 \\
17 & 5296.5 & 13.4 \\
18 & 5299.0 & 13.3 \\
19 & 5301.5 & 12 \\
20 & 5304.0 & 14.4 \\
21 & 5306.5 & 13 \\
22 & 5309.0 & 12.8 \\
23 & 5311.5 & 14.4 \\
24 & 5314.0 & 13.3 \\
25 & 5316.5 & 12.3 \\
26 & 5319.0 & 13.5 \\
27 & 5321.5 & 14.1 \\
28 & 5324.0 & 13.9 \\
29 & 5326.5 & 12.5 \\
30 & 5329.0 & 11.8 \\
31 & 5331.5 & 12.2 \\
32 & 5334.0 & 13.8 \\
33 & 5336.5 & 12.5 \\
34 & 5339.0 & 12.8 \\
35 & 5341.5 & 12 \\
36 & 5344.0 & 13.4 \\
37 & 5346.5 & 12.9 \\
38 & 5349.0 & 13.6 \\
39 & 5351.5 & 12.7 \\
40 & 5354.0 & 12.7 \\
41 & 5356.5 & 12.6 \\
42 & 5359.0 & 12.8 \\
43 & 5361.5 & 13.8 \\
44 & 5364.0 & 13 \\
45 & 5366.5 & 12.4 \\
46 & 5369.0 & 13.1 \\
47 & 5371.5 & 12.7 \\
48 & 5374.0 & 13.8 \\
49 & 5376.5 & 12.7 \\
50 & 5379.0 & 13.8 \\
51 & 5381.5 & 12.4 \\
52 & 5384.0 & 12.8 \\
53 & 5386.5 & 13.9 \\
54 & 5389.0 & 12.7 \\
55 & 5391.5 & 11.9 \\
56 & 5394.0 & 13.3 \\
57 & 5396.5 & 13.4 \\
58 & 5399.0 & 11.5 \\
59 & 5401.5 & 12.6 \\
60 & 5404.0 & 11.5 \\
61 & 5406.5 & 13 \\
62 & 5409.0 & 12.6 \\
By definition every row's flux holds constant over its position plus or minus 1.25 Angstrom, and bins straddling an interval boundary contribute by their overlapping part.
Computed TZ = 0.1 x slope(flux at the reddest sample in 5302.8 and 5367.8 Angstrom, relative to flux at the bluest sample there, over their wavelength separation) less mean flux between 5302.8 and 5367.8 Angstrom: -13.0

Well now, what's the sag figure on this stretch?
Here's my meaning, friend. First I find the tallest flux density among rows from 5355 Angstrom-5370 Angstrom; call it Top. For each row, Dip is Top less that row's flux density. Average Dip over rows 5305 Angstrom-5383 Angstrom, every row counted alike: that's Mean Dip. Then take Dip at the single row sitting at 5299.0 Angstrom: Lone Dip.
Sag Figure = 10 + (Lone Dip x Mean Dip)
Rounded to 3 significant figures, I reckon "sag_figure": 10.4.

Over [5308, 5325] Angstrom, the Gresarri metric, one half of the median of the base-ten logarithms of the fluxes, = 0.565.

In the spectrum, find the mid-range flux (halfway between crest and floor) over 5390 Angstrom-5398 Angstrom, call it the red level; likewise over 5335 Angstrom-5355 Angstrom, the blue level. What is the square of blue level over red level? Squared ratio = 1.02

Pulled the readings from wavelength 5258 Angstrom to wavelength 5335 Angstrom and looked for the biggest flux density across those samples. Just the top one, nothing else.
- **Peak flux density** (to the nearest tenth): 14.8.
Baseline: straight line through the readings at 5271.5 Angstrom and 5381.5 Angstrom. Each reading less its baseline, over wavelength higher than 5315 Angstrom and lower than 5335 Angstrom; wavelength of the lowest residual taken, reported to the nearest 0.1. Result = 5329.0 Angstrom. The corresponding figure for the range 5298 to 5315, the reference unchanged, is 5301.5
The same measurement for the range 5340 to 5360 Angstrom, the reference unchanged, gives 5341.5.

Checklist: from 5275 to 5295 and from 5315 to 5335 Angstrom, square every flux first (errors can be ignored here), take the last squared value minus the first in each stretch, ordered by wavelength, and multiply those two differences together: 611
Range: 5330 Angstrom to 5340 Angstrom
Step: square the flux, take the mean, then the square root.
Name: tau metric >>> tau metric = 12.8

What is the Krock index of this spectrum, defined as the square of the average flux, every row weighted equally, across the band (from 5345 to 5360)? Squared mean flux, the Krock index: 166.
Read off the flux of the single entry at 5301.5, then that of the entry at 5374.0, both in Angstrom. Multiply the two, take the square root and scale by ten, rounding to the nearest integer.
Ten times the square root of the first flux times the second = 129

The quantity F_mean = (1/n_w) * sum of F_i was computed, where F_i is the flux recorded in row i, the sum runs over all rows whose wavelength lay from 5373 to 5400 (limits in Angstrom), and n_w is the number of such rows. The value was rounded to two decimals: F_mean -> 12.93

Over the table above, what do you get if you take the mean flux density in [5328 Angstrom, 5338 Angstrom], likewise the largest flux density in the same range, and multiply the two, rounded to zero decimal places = 174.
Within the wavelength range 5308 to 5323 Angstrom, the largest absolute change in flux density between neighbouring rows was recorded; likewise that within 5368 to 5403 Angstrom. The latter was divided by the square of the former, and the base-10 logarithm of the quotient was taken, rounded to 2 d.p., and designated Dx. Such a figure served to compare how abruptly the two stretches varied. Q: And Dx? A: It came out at -0.13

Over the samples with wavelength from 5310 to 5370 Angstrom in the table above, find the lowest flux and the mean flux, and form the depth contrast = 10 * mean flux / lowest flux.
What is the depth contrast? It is 11.0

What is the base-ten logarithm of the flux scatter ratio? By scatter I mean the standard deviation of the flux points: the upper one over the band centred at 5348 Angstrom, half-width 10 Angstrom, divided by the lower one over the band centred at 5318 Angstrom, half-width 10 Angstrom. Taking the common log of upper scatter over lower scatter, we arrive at -0.19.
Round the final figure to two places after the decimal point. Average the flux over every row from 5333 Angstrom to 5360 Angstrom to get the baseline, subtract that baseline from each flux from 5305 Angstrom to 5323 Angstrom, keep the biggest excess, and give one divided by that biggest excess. 0.66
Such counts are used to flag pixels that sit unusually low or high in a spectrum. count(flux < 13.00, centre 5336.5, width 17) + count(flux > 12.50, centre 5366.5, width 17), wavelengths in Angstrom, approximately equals 11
